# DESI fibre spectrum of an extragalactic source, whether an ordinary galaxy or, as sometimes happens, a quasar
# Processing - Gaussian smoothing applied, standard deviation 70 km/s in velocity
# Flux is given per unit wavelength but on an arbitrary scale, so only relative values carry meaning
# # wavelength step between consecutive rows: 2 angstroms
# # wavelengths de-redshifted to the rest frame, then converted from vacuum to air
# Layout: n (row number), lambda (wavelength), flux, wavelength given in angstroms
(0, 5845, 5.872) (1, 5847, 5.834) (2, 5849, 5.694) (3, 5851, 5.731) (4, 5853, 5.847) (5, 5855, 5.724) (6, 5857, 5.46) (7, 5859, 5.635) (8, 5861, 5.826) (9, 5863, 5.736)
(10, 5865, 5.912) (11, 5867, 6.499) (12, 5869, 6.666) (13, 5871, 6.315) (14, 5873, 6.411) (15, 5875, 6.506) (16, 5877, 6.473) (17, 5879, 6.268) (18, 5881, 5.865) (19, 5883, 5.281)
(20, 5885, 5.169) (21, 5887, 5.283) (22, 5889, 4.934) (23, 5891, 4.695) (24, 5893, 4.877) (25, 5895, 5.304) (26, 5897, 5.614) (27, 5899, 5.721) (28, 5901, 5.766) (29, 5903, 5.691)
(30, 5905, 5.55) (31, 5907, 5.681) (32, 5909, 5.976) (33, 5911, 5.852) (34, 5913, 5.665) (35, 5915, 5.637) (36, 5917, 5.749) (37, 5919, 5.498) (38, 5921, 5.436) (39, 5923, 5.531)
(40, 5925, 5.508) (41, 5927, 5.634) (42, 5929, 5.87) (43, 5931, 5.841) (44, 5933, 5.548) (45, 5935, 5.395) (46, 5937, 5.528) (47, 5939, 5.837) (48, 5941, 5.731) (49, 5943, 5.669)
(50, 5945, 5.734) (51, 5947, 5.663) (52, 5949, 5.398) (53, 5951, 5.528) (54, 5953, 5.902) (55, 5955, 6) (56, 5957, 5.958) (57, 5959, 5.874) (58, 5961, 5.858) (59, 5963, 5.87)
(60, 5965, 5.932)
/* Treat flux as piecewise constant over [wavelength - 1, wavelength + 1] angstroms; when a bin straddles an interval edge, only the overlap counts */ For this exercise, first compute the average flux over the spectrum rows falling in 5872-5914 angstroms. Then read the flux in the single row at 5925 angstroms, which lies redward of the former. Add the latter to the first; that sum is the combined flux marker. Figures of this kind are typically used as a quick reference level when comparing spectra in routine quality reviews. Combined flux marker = 11.2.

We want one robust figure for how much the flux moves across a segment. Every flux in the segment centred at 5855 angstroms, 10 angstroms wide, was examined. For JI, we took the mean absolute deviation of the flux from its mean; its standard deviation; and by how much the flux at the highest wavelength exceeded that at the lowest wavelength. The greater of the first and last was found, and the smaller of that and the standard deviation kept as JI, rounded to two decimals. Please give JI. 0.11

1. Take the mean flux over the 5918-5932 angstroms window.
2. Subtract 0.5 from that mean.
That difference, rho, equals 5.1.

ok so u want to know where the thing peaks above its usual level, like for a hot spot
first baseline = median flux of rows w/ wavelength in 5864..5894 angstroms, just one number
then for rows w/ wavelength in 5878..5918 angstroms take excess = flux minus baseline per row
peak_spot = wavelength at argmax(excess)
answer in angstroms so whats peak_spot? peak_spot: 5879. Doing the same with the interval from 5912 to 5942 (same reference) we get 5929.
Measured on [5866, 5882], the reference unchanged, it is 5869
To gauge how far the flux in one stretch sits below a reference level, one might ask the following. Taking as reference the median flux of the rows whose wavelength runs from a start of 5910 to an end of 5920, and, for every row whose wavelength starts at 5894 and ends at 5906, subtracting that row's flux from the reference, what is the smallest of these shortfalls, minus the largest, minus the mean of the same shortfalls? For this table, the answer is -0.52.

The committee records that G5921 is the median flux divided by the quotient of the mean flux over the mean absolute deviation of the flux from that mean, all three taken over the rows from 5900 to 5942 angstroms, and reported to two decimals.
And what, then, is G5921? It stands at 0.13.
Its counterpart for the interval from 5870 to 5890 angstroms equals 0.57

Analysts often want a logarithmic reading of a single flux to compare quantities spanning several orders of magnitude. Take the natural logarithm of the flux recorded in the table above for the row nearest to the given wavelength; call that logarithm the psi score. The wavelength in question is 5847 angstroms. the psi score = 1.76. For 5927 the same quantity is 1.73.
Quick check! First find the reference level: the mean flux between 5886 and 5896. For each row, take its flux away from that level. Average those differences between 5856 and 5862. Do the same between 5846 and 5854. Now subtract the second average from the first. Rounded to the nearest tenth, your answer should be 0.1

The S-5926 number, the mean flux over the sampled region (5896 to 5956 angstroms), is 5.67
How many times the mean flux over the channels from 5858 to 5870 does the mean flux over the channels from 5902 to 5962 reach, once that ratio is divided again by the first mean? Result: 0.156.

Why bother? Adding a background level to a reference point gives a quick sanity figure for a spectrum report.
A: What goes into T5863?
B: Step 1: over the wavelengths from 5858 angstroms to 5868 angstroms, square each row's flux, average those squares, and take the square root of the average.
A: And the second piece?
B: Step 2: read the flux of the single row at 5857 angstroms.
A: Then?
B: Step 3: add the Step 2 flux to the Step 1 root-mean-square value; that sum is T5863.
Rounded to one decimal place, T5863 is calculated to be 11.4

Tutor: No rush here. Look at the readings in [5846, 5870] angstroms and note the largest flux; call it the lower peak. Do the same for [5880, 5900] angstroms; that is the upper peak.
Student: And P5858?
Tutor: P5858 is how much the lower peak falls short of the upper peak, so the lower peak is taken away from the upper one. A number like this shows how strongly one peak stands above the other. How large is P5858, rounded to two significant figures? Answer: -0.80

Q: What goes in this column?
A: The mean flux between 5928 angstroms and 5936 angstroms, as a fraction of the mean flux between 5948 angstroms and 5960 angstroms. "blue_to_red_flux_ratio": 0.98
